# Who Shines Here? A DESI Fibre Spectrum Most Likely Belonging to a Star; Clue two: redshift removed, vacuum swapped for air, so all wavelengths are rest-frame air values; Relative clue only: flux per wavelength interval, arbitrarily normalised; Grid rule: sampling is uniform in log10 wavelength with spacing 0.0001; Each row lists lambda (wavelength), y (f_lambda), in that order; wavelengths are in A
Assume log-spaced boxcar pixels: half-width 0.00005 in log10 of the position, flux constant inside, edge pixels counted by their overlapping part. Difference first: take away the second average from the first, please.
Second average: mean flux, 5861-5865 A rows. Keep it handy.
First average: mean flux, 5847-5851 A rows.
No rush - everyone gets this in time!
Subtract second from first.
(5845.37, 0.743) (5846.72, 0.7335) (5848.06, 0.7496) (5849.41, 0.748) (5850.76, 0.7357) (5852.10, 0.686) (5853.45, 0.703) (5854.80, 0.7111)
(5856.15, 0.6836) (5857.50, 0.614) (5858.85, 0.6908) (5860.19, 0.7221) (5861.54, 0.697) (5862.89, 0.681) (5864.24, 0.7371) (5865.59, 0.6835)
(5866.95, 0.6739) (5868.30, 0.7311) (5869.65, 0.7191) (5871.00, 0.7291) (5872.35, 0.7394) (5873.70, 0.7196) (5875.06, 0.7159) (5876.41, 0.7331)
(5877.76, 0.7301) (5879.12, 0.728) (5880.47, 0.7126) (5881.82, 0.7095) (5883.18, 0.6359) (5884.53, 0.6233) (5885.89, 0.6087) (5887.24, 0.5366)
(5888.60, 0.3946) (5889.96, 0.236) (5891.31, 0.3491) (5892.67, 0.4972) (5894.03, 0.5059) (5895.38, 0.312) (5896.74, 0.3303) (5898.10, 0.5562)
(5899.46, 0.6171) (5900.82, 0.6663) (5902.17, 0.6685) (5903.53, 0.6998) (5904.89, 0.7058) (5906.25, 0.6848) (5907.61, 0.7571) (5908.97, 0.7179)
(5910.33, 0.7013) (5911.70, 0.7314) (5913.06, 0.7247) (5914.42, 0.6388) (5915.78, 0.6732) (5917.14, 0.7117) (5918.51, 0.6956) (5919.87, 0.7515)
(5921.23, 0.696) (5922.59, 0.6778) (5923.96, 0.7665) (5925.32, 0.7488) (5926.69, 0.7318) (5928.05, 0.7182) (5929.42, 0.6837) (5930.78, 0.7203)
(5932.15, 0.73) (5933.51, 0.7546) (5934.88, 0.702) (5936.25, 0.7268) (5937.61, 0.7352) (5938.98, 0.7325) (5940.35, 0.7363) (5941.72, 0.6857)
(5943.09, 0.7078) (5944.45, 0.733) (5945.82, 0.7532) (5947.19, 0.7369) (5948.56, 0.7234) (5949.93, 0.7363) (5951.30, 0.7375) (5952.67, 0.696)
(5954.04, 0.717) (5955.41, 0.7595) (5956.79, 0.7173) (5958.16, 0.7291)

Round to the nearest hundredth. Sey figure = 0.04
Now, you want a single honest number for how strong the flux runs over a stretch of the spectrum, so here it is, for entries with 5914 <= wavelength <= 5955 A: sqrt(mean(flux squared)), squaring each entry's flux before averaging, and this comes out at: 0.719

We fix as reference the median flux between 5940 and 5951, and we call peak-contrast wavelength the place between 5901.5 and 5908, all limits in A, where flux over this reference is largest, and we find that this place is 5907.61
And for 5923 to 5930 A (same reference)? 5923.96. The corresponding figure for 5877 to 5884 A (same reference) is 5877.76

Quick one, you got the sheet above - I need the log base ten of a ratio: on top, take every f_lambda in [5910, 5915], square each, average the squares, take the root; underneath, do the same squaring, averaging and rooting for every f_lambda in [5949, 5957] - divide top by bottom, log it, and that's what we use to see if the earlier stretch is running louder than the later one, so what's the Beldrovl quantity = -0.017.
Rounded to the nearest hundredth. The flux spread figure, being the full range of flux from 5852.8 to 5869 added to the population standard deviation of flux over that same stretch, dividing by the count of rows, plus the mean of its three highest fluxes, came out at 0.88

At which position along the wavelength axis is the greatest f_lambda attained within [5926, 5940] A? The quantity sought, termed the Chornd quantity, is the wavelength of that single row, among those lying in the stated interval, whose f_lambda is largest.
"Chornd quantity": 5933.51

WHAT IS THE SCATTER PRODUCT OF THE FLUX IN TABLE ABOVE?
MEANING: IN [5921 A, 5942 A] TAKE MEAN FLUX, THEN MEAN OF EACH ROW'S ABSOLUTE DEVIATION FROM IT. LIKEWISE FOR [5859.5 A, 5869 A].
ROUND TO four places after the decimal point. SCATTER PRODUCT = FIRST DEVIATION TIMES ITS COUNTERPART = 0.0005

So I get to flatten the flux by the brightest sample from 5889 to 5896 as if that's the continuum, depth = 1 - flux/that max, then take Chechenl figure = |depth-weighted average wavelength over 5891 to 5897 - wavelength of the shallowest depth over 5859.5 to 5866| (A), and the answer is 30.3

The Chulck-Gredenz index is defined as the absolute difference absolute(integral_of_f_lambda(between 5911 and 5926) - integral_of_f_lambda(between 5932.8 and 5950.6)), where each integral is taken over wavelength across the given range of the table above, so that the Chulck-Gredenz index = 2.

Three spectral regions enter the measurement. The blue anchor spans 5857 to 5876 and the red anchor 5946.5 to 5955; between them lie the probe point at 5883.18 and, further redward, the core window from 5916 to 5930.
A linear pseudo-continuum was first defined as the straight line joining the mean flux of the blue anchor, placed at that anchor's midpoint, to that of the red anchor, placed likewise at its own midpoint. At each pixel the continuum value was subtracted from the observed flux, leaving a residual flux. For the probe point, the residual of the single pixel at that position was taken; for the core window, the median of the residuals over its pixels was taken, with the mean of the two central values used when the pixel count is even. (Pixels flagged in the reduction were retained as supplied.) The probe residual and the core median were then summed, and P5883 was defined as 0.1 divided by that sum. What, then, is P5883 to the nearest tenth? -1.3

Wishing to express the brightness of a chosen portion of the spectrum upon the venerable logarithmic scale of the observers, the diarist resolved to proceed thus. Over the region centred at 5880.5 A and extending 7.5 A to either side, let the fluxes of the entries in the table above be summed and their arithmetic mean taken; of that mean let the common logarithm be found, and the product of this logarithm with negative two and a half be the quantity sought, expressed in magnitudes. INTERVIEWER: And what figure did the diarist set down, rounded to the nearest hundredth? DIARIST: 0.42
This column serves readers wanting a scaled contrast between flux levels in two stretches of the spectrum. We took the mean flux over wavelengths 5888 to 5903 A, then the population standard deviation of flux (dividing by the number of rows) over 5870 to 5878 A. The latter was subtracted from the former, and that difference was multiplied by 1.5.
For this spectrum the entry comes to 0.69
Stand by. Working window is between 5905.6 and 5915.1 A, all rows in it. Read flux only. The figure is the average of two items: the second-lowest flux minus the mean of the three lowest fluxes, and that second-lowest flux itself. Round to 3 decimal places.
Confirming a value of 0.347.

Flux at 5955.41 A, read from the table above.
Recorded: 0.7595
